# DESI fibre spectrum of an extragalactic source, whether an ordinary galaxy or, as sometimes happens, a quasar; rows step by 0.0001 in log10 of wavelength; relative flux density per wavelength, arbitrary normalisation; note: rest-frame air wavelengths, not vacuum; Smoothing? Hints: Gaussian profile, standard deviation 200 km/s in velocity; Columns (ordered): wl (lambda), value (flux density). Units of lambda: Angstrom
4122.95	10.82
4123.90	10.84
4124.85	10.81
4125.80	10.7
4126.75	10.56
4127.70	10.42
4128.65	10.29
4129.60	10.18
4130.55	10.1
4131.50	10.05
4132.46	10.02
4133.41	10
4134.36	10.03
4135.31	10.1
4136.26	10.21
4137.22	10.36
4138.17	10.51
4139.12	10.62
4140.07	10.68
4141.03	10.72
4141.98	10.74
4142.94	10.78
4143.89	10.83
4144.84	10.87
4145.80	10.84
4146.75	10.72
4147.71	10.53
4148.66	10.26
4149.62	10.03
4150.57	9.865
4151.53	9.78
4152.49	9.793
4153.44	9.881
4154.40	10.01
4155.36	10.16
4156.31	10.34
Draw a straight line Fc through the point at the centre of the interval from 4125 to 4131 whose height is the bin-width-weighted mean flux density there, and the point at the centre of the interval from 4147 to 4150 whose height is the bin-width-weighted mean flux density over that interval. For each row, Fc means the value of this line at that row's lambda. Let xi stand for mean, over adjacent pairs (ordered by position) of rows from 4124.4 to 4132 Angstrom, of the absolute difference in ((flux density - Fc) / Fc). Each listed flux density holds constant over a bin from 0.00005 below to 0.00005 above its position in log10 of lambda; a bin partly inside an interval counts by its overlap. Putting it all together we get 0.0100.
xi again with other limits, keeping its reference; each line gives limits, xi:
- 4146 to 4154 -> 0.0142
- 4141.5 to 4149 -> 0.0102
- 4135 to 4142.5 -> 0.0093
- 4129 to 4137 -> 0.0053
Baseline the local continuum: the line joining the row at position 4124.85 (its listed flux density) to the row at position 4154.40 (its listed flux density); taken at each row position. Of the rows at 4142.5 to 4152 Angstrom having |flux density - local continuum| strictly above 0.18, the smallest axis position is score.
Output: 4142.94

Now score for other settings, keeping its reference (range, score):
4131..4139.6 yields 4131.50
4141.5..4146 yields 4141.98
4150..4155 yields 4150.57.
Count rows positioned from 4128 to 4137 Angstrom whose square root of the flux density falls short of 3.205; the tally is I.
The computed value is 8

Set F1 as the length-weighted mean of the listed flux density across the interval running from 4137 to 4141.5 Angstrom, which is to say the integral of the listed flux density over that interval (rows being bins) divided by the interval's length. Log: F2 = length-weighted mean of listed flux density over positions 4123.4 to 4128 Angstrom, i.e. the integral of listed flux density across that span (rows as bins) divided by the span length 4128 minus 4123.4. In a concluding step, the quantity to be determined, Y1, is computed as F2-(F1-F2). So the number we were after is 10.8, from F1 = 10.6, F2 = 10.7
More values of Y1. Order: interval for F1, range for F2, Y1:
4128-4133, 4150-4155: 9.6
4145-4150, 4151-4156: 9.4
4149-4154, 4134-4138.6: 10.6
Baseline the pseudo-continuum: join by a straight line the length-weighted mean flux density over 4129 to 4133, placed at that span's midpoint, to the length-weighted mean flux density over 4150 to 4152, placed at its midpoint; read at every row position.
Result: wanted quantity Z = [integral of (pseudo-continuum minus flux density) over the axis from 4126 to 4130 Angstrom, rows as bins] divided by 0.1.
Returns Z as -11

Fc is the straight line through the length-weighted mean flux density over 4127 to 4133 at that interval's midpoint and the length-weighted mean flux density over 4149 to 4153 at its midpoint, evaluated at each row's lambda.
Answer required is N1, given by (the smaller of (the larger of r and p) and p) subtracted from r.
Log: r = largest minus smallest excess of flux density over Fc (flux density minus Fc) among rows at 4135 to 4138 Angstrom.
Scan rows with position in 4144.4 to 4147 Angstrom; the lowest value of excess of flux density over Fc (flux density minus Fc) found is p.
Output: -0.5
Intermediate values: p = 0.8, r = 0.3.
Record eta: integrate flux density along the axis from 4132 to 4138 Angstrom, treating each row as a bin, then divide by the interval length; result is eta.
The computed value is 10.1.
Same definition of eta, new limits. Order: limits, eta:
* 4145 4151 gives 10.4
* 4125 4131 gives 10.4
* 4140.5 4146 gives 10.8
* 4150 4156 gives 9.9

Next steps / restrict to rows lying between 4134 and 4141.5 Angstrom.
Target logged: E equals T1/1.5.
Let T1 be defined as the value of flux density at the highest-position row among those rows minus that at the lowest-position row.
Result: 0.46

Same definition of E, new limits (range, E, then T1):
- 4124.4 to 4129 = -0.35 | -0.52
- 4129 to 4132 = -0.09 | -0.13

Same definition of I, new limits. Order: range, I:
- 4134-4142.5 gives 3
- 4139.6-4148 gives 0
